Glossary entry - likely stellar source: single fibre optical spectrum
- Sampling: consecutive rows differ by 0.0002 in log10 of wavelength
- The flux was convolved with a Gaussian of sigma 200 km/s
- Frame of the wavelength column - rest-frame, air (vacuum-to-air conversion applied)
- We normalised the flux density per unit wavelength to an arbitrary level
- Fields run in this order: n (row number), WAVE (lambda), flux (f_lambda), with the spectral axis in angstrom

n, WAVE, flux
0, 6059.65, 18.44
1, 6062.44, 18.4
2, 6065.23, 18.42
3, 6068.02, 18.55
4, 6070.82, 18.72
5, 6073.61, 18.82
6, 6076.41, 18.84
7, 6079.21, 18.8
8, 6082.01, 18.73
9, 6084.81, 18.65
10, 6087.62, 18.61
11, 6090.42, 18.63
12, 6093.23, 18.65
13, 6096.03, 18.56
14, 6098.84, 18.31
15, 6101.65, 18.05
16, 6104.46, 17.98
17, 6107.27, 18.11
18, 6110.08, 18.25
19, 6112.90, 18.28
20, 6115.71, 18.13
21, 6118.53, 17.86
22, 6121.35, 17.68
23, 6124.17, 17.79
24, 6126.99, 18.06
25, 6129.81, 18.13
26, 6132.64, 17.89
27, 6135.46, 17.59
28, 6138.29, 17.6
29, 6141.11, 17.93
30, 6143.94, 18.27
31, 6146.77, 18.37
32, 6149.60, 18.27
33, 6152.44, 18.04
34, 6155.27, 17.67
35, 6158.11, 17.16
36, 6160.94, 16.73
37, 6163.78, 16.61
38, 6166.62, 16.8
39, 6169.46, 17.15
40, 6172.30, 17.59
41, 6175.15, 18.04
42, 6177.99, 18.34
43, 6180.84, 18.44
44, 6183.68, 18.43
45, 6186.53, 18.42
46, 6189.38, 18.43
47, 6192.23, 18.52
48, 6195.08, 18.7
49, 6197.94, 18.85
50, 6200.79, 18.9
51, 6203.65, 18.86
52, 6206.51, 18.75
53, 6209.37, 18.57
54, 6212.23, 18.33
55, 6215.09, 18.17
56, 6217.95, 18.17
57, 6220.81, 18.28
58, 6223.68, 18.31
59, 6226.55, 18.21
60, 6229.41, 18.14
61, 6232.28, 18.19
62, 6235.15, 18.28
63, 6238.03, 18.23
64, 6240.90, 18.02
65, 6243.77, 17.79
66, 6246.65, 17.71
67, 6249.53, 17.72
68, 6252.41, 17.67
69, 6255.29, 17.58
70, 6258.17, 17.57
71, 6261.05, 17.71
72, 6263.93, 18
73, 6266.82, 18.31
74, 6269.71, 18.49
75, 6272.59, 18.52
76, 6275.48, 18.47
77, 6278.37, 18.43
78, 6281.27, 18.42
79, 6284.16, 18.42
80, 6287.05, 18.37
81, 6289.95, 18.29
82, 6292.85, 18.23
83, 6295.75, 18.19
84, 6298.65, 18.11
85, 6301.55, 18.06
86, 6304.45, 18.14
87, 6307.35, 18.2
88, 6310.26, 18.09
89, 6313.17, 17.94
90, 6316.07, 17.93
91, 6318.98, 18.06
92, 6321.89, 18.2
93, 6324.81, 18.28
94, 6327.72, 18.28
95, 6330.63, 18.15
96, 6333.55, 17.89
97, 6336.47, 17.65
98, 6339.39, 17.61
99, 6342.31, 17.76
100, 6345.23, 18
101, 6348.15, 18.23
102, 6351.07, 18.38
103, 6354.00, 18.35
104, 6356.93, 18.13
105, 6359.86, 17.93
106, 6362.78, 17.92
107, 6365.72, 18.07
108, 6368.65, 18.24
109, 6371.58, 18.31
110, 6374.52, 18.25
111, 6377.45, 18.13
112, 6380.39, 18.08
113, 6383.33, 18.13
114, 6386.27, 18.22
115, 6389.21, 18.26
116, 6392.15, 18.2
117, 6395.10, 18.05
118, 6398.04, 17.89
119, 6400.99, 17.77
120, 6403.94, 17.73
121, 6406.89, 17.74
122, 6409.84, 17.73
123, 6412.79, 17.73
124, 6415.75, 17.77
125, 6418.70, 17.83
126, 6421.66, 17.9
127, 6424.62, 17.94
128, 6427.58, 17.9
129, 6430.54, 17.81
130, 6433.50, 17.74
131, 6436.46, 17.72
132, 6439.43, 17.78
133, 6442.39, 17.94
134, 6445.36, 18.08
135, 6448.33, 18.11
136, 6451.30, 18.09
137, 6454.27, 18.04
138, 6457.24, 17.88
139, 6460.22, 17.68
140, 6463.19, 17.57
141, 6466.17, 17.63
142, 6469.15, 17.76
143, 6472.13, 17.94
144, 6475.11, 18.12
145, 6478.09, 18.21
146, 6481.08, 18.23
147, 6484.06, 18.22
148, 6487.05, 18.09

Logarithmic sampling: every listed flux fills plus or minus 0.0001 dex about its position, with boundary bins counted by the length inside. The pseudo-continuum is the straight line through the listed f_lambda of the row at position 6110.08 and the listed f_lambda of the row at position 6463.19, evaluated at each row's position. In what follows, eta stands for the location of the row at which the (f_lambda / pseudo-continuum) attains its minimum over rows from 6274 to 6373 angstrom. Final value 6339.39 angstrom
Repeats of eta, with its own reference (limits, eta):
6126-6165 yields 6163.78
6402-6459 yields 6403.94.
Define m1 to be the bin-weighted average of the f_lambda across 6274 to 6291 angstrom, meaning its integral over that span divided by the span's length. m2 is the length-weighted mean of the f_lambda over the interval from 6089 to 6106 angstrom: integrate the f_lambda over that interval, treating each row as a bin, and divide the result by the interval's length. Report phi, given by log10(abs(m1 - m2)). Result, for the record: -1.52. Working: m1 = 18.4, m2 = 18.4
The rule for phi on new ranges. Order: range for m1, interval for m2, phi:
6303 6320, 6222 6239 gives -0.81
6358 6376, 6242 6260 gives -0.35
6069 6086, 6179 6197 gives -0.58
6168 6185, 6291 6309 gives -0.79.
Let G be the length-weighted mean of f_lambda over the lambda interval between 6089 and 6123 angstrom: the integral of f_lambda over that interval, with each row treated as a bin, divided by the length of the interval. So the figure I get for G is 18.2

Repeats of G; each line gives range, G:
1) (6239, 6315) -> 18.1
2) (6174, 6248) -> 18.4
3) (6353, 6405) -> 18.1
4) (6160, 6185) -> 17.6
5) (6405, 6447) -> 17.8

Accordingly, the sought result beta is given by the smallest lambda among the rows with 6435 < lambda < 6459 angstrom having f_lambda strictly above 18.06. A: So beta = 6445.36 angstrom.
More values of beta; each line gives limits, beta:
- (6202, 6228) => 6203.65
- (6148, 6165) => 6149.60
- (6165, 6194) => 6177.99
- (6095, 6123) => 6096.03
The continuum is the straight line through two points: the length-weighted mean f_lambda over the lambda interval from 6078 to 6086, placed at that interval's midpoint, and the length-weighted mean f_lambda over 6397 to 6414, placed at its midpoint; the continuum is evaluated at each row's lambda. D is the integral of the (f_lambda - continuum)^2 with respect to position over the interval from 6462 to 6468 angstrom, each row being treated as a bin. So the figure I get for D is 0.0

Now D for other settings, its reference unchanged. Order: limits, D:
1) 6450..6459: 1.4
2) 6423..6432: 0.3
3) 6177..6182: 0.0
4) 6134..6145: 6.6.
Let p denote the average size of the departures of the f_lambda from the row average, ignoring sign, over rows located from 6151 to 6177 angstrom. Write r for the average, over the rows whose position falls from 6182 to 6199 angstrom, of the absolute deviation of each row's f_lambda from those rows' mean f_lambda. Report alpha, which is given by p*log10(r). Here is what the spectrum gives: -0.39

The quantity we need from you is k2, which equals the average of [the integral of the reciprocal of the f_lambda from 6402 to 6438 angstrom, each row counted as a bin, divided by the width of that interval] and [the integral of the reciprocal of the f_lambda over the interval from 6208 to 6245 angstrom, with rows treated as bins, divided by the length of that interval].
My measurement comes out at 0.0556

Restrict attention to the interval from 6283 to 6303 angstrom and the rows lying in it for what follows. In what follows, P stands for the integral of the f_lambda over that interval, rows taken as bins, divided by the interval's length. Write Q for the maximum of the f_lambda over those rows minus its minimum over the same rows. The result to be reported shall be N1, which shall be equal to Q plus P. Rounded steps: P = 18.2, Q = 0.36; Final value 18.6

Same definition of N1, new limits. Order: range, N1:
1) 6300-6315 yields 18.4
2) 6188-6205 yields 19.2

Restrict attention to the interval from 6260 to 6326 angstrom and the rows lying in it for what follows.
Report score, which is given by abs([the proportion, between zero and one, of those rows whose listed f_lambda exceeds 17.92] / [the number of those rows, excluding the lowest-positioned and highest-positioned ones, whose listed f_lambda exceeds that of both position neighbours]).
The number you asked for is 0.48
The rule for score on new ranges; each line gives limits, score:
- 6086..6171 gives 0.15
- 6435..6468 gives 0.45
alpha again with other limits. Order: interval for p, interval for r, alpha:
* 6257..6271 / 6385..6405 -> -0.22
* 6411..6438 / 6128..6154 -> -0.04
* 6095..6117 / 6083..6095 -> -0.26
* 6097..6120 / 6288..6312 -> -0.14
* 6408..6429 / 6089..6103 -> -0.05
